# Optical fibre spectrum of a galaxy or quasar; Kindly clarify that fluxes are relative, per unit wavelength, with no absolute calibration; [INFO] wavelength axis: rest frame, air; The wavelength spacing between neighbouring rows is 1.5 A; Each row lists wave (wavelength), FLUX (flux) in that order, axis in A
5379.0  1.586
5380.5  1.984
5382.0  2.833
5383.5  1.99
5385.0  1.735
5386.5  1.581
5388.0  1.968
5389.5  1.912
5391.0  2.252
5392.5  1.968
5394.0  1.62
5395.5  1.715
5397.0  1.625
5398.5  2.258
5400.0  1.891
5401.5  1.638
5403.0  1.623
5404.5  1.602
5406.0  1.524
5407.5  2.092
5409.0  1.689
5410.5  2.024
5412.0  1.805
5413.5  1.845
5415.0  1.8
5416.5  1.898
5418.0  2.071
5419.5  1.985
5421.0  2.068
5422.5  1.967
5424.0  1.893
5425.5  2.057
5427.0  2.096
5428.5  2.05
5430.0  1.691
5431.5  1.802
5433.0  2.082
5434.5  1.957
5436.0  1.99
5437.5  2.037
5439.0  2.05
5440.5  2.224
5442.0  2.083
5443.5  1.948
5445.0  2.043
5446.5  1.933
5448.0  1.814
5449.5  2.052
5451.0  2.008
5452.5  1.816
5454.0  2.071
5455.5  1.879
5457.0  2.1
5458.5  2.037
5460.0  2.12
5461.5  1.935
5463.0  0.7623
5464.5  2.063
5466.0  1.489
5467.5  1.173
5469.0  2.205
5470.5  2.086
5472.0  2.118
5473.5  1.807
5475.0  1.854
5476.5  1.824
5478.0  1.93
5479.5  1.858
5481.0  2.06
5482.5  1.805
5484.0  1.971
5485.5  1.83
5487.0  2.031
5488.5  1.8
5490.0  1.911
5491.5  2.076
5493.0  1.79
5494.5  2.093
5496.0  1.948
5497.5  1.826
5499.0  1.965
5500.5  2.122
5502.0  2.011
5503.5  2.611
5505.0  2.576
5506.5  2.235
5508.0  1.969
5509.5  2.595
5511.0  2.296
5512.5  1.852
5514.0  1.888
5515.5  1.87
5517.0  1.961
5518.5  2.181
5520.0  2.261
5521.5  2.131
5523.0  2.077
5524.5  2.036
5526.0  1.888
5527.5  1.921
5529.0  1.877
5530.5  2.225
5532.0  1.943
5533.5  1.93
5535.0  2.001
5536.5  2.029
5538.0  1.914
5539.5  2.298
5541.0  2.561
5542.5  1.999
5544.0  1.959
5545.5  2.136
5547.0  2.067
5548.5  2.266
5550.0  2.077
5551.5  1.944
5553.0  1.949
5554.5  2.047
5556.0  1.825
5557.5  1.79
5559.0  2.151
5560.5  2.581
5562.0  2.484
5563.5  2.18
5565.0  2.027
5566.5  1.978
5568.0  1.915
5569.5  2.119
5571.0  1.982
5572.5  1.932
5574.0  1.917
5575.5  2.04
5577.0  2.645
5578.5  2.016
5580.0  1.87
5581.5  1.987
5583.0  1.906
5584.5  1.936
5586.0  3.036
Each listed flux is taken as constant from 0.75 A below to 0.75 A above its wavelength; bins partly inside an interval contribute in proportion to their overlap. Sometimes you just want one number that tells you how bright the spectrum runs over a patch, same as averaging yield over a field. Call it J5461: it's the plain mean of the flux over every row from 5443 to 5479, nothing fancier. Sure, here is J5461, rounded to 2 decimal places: 1.88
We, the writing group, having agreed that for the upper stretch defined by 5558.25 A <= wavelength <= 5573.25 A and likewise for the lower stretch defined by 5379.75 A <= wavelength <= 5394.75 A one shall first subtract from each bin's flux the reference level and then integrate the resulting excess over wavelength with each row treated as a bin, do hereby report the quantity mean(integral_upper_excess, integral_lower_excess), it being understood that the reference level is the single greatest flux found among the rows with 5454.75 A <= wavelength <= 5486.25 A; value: -2.18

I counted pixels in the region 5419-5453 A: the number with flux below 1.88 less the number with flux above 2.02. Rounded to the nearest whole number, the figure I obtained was -7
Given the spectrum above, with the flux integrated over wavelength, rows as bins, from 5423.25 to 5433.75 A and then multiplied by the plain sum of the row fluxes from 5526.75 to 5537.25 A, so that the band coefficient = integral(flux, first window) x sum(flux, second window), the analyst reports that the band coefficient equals 286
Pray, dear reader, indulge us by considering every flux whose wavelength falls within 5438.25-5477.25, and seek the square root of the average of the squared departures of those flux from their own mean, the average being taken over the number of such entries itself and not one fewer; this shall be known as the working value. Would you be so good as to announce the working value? 0.32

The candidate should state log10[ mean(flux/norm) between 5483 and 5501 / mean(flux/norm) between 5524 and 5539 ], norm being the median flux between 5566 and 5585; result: -0.01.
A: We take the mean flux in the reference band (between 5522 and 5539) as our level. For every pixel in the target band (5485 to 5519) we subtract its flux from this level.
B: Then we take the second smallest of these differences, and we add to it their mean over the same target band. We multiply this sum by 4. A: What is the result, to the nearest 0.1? -2.7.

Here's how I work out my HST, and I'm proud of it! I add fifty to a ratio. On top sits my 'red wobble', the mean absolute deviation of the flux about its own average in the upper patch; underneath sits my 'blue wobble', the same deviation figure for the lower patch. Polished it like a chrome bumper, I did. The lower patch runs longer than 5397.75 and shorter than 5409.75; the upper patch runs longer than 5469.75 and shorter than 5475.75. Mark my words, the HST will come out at 50.6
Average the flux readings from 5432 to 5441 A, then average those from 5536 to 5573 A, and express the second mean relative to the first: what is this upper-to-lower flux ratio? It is 1.02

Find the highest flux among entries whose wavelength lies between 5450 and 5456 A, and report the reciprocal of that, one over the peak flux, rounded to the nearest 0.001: 0.483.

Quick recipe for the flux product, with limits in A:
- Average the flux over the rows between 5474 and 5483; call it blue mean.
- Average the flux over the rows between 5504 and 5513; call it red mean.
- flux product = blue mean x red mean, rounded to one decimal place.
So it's 4.3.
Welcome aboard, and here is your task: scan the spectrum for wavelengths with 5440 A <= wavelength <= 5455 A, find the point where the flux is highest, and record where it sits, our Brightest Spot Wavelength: 5440.5 A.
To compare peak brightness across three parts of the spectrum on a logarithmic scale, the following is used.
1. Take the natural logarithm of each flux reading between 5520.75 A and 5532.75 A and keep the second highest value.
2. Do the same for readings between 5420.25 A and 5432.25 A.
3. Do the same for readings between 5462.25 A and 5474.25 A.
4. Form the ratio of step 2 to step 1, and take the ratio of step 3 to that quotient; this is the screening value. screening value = 0.78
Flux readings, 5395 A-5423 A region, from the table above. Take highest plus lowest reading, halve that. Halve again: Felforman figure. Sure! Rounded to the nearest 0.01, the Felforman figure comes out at 0.95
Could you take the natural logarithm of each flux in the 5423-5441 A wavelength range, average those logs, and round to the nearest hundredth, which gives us 0.69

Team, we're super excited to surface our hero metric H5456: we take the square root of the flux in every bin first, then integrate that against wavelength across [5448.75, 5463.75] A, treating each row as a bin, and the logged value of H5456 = 20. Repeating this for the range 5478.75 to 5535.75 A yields 81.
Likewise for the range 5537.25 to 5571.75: 50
